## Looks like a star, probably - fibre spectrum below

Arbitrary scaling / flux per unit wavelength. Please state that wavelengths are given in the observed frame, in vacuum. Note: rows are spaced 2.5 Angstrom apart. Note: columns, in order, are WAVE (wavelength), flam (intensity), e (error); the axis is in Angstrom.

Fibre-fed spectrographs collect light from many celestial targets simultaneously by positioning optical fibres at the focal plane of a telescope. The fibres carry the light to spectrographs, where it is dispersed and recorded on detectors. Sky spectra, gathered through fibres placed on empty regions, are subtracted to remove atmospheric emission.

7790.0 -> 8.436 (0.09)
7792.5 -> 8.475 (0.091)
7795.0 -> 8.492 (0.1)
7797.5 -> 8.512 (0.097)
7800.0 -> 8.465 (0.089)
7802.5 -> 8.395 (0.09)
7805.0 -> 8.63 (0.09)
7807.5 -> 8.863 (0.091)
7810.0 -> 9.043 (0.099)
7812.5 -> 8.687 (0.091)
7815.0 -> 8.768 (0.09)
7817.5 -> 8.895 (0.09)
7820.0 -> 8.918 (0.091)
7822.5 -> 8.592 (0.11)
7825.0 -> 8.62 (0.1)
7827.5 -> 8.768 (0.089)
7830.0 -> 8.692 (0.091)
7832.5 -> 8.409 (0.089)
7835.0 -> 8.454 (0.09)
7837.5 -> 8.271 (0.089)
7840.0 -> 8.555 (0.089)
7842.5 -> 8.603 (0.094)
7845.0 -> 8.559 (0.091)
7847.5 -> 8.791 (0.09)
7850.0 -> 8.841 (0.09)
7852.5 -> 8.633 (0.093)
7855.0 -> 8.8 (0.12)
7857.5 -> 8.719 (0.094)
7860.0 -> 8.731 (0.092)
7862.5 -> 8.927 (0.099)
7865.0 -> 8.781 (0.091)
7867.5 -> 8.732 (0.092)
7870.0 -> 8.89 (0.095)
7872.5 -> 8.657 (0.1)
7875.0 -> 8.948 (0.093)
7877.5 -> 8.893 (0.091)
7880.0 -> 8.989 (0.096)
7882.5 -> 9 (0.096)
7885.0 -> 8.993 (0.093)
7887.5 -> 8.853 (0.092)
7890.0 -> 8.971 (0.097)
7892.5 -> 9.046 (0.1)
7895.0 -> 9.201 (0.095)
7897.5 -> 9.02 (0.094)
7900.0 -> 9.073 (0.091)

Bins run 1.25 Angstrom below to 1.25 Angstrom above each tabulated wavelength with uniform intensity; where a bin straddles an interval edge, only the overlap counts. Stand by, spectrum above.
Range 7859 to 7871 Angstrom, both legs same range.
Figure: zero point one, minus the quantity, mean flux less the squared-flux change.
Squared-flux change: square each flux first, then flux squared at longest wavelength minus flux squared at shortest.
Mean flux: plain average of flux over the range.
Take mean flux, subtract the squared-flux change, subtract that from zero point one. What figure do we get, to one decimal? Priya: -5.9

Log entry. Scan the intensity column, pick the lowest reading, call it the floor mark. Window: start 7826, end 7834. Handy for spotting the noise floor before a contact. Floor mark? 8.409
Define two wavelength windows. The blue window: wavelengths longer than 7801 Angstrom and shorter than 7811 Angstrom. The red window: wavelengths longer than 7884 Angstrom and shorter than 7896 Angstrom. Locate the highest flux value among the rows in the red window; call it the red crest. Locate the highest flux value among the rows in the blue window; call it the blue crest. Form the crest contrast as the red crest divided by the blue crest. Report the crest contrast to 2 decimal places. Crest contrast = 1.02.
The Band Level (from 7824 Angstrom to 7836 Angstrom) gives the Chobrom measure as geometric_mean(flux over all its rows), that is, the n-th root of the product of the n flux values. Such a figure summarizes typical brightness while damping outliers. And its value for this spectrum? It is 8.6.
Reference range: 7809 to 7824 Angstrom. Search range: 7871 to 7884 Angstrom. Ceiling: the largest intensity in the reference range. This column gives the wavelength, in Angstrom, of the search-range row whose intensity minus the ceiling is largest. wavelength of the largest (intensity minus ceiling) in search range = 7882.5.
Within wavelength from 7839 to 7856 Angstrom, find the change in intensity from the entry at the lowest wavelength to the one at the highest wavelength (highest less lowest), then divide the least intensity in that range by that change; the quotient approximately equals 35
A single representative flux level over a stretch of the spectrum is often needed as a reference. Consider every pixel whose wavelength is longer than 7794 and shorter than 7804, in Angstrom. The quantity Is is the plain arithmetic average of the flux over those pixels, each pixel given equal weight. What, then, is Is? 8.47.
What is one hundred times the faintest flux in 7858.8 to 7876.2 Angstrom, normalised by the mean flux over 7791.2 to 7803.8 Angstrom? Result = 102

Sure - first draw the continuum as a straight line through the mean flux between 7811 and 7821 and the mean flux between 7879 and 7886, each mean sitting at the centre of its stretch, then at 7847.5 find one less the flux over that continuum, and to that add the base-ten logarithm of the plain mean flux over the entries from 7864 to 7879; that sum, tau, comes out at 0.958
